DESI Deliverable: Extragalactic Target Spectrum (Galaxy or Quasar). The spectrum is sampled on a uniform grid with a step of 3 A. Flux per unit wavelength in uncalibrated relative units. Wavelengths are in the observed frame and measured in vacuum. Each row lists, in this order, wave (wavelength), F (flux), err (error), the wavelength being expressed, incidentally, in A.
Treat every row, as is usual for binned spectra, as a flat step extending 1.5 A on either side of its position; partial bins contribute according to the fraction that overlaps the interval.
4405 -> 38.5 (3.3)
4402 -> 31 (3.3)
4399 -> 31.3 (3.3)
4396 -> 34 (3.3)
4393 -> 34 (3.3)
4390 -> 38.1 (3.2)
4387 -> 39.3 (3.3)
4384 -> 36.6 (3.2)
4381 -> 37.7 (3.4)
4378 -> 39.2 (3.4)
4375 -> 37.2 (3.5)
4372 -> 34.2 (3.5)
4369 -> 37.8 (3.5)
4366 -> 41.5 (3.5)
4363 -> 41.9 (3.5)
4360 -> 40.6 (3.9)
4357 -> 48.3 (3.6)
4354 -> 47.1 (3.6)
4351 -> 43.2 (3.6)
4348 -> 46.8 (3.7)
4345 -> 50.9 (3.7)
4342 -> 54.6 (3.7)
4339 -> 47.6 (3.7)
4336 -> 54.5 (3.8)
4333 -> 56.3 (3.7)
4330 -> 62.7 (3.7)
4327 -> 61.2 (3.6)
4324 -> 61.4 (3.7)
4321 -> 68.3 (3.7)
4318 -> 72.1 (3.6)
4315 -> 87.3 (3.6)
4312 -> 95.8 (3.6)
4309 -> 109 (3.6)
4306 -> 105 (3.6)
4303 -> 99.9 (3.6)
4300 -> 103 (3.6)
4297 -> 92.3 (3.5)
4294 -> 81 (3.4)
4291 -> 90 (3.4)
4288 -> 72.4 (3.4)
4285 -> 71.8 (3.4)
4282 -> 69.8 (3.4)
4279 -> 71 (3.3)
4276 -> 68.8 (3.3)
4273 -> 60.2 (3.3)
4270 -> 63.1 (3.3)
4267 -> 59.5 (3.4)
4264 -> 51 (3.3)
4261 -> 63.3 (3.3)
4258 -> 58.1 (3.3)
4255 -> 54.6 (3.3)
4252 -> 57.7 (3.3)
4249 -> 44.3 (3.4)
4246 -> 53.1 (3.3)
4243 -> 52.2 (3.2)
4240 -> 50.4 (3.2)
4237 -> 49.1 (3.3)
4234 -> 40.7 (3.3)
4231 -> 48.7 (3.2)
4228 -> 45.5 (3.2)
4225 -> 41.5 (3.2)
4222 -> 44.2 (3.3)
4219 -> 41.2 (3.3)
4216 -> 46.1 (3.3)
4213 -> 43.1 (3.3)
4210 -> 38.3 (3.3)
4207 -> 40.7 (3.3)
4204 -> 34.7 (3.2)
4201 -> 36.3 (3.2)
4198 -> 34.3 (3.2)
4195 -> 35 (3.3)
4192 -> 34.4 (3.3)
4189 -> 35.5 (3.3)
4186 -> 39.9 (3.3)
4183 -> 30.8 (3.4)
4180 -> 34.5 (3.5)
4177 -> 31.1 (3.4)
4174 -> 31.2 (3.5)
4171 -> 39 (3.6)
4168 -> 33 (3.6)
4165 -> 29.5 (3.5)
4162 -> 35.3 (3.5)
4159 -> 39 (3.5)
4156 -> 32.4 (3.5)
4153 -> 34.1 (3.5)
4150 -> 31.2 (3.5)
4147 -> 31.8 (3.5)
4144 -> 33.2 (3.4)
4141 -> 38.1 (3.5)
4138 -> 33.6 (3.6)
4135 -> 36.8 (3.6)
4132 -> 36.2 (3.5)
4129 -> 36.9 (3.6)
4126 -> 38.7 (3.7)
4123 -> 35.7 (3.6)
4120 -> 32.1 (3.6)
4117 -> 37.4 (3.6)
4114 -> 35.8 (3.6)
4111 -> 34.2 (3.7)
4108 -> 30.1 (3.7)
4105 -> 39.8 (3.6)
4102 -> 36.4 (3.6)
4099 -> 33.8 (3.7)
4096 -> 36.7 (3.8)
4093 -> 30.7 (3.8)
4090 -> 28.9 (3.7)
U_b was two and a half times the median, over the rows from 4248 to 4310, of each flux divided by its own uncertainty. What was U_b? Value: 52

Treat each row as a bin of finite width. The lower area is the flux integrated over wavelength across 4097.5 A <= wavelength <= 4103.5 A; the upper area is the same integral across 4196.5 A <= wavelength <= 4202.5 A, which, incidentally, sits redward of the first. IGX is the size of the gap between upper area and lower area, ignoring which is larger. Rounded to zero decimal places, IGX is 1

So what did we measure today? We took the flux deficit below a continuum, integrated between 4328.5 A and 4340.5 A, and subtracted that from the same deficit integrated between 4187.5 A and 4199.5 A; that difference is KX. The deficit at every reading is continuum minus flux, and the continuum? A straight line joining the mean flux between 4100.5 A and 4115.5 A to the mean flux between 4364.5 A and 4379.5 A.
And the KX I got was 228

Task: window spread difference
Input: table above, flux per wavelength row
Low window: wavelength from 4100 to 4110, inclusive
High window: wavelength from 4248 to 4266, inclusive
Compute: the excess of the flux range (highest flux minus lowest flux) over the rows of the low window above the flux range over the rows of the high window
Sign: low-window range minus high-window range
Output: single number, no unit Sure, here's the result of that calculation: -9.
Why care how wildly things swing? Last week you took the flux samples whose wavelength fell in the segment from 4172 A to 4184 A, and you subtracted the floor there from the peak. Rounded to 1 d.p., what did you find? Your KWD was 3.7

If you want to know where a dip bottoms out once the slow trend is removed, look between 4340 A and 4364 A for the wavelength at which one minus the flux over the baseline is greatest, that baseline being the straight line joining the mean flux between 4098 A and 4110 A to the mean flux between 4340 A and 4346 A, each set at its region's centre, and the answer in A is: 4360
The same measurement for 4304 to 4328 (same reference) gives 4327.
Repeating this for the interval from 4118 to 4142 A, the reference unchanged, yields 4120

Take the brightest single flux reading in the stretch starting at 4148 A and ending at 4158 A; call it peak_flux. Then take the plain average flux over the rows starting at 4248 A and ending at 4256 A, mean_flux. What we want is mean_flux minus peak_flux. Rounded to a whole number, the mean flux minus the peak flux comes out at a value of 18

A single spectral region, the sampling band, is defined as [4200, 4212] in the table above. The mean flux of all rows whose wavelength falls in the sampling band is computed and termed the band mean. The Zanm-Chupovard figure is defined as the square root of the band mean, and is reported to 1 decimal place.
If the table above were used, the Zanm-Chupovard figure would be 6.1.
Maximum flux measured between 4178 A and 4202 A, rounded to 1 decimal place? 39.9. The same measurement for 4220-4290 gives 72.4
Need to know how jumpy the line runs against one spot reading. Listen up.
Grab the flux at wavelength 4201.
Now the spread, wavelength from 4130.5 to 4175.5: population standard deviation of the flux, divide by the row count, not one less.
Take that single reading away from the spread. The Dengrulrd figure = -33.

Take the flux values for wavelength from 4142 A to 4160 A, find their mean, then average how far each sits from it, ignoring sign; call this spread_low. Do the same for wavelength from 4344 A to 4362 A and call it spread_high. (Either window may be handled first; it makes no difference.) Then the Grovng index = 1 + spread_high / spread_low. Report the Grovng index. 2.4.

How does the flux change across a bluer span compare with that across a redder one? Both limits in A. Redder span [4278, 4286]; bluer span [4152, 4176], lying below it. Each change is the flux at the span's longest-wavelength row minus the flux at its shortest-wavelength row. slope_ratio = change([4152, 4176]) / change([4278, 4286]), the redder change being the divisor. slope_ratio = -3.6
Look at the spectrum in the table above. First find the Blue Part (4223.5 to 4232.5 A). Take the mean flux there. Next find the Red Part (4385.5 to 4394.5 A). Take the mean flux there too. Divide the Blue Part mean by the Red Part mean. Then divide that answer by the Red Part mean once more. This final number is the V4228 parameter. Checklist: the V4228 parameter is 0.033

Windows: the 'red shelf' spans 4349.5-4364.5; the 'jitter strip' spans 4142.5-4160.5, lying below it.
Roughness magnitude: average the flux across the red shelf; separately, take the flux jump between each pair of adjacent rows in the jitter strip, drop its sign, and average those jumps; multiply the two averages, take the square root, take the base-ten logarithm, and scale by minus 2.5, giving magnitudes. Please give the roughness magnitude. -2.6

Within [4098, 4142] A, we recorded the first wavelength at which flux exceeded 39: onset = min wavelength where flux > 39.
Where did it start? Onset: 4105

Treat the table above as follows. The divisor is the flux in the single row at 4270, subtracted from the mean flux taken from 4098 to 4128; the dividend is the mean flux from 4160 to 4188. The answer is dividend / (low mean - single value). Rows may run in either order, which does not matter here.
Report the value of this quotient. -1.2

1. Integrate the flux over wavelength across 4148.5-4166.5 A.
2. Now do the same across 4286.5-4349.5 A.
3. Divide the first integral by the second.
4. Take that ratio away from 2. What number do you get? 1.9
